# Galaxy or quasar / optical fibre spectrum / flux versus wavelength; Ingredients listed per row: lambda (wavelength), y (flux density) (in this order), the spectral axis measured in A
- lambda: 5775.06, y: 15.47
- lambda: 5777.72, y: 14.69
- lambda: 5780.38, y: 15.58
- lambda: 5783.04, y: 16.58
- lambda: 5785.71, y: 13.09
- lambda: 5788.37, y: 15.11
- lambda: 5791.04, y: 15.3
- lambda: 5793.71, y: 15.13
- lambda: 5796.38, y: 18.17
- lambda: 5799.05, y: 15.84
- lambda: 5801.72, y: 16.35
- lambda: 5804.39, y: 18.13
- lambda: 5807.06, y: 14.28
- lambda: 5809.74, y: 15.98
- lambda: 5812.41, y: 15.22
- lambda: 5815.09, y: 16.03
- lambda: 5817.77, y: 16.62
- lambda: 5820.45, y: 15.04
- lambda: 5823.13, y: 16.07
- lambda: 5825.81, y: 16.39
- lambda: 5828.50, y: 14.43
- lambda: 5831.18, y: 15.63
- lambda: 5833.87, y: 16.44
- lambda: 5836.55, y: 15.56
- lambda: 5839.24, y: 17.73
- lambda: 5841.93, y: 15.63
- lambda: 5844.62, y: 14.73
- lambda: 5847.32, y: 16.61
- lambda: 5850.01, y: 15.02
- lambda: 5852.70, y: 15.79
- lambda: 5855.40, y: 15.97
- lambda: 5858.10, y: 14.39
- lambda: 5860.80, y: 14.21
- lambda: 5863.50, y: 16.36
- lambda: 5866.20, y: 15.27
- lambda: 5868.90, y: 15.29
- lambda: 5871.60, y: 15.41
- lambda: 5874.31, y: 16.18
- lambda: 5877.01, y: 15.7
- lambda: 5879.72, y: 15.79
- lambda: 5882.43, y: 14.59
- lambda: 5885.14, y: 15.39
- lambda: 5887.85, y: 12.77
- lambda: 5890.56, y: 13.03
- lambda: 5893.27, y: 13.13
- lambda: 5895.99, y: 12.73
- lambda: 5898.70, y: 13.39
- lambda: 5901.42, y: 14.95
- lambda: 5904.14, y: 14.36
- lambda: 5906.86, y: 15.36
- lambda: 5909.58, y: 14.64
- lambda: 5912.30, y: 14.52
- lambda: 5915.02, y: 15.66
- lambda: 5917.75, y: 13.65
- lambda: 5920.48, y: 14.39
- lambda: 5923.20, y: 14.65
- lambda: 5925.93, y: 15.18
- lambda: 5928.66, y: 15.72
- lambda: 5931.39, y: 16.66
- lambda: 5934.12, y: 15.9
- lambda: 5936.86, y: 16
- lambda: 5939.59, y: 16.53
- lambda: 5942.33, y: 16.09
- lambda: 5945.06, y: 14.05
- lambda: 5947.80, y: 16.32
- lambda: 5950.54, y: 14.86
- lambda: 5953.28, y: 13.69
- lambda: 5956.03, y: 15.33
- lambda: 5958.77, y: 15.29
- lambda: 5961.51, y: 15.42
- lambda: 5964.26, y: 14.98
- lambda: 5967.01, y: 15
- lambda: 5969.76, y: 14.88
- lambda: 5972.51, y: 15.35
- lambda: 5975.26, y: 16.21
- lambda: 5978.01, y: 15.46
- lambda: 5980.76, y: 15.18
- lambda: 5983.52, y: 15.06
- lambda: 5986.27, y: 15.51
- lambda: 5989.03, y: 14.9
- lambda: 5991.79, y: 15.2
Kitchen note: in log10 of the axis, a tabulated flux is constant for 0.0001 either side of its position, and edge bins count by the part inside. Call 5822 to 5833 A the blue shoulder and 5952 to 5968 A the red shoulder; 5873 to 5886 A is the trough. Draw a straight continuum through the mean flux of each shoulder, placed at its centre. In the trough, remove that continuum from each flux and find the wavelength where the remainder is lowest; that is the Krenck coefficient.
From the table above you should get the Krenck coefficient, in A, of 5882.43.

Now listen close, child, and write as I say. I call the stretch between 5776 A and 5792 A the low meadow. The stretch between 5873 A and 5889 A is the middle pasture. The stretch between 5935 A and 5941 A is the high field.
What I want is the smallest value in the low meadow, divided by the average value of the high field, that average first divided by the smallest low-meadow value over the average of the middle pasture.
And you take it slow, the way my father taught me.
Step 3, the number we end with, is 0.70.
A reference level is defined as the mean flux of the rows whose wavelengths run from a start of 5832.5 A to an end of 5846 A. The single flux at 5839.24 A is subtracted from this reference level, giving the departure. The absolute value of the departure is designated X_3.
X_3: 1.7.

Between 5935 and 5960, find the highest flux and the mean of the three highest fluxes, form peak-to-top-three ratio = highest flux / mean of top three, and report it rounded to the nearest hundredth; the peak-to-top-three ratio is 1.01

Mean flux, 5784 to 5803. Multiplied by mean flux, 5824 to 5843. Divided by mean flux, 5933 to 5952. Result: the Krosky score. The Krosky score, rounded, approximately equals 15.9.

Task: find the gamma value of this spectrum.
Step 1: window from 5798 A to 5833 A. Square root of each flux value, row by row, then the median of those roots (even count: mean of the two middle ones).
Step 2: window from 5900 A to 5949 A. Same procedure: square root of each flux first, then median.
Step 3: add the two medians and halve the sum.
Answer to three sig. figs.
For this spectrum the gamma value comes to 3.95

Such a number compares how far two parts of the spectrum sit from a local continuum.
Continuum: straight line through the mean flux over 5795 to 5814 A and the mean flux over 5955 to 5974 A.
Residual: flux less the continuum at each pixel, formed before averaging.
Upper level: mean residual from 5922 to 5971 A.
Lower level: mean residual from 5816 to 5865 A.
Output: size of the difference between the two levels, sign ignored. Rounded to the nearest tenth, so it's 0.4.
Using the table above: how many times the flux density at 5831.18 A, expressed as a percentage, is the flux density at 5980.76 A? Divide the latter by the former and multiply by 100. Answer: 97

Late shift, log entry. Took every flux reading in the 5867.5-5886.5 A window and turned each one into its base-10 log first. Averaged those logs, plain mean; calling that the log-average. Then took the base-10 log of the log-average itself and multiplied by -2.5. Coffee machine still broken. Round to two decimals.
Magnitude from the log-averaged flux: -0.19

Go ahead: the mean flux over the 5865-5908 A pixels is 14.6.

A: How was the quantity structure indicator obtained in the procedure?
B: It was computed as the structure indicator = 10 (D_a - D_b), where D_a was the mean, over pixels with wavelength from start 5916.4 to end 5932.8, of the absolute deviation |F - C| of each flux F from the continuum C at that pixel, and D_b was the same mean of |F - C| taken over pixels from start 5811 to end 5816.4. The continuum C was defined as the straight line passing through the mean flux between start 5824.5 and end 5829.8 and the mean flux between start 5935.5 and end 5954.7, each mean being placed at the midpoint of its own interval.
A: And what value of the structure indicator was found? 5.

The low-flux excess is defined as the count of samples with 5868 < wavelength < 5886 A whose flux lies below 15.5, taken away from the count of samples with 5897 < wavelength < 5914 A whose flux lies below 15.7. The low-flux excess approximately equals 2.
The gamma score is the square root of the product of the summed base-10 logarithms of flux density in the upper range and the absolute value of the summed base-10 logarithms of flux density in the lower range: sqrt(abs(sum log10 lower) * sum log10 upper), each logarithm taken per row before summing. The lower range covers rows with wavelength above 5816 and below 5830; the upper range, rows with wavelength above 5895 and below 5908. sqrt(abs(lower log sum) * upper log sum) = 5.86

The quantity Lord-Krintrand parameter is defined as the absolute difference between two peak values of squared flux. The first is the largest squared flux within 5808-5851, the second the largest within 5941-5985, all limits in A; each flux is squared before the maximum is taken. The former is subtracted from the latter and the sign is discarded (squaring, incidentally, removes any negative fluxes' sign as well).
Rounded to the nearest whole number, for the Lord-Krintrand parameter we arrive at 48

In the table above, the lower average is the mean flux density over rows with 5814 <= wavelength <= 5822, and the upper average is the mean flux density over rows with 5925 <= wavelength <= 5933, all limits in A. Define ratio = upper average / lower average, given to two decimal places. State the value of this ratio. 1.00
